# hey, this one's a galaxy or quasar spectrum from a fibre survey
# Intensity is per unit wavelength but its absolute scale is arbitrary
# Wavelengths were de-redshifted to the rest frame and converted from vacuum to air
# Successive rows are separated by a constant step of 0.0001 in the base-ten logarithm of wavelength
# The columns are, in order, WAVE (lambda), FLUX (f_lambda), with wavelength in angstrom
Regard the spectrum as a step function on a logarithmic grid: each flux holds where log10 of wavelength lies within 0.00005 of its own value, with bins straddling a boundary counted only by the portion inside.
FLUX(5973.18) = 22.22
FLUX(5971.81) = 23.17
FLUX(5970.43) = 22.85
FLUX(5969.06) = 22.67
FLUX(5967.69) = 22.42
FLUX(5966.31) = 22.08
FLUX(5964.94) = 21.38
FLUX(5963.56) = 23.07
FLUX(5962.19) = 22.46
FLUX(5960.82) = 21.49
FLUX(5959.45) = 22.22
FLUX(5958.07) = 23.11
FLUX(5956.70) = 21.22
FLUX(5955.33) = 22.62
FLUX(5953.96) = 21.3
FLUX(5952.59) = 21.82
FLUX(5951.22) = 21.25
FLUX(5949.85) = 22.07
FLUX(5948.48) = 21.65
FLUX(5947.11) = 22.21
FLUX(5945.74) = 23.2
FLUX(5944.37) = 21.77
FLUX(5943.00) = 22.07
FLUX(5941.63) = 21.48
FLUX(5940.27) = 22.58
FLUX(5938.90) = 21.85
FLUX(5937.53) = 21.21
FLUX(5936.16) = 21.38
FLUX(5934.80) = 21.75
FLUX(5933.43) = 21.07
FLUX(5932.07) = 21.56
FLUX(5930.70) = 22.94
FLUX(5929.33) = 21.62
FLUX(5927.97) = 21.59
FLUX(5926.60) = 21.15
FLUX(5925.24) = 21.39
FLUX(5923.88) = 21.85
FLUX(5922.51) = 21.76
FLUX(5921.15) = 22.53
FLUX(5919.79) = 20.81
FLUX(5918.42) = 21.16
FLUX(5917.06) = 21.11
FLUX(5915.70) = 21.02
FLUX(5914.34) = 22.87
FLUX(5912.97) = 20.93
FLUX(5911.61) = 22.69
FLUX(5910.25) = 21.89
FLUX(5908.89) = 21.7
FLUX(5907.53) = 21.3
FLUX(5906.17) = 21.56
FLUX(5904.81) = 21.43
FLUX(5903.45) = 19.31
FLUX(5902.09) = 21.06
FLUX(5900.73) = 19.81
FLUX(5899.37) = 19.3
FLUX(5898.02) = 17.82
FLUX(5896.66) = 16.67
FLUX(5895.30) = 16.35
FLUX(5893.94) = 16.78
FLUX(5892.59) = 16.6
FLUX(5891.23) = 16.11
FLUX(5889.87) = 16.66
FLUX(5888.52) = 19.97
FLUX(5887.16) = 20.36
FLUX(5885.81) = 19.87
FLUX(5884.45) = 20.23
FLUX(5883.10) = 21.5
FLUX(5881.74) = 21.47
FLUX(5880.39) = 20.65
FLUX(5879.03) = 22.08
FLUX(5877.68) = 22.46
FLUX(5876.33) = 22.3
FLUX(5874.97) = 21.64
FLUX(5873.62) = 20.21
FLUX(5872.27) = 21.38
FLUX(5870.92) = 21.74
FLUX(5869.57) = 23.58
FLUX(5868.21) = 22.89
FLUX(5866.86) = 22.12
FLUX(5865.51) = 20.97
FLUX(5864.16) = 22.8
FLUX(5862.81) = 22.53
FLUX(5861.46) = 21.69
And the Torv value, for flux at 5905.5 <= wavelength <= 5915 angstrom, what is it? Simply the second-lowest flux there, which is 21.3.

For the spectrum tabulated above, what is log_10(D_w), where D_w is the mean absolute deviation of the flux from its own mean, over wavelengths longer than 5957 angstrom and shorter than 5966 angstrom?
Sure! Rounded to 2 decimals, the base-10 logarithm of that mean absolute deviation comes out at -0.23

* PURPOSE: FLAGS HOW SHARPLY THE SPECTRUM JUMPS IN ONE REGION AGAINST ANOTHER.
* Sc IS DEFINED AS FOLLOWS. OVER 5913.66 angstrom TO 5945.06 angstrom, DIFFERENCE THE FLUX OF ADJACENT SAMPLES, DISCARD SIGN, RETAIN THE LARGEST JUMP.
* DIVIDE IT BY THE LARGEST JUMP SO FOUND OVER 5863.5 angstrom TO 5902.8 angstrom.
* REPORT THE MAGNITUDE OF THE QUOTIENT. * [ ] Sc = 0.56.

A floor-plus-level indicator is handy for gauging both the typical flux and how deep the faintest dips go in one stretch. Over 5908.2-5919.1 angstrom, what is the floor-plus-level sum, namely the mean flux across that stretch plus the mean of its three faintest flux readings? 42.7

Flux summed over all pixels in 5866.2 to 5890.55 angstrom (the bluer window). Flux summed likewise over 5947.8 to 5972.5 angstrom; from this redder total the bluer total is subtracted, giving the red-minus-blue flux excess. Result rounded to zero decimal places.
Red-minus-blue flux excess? 18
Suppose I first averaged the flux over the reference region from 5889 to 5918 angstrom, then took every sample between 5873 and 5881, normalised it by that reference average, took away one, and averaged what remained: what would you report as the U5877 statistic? 0.10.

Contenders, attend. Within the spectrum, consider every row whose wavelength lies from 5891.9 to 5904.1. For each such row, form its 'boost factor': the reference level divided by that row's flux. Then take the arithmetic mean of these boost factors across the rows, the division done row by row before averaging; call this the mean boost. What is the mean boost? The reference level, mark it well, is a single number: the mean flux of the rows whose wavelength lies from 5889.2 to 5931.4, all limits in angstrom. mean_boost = 1.13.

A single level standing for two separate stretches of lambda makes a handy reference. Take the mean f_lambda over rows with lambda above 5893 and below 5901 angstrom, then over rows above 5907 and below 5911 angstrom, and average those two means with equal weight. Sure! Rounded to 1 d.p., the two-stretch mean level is 19.7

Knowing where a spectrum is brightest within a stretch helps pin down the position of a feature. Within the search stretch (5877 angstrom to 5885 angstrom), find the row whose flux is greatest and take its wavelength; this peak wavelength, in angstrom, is 5877.68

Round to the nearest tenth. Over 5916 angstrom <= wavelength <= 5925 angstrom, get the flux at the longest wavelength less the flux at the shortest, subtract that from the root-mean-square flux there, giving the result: 20.8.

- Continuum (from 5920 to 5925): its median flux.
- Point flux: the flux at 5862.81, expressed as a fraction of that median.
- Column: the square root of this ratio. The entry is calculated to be 1.02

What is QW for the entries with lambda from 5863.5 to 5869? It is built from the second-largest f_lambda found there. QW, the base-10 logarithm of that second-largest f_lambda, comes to 1.358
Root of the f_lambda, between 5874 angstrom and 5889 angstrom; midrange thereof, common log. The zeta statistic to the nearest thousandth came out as 0.663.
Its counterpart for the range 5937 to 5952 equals 0.673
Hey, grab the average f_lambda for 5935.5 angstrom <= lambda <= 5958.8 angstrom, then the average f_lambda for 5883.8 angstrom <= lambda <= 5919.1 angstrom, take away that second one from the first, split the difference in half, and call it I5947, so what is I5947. 1.1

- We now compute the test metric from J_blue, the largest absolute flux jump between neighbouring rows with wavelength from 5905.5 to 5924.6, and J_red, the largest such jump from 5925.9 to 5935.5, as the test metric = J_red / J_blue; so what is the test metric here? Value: 0.71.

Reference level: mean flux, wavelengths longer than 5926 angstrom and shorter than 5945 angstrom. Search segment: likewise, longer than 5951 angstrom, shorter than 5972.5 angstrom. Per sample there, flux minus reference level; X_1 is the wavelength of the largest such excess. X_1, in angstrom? 5971.81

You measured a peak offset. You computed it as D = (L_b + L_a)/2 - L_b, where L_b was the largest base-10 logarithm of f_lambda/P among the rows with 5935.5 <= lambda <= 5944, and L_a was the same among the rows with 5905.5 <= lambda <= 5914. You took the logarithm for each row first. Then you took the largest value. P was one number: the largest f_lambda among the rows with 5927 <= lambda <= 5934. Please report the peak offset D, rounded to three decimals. 0.001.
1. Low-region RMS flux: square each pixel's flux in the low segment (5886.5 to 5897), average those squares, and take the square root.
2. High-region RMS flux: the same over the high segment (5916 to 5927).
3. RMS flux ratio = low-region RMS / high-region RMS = 0.815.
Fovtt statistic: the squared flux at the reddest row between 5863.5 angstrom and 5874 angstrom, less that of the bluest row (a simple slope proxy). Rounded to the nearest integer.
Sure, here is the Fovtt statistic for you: -111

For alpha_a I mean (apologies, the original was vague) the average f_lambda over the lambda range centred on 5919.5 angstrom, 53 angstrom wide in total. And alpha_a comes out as 21.0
